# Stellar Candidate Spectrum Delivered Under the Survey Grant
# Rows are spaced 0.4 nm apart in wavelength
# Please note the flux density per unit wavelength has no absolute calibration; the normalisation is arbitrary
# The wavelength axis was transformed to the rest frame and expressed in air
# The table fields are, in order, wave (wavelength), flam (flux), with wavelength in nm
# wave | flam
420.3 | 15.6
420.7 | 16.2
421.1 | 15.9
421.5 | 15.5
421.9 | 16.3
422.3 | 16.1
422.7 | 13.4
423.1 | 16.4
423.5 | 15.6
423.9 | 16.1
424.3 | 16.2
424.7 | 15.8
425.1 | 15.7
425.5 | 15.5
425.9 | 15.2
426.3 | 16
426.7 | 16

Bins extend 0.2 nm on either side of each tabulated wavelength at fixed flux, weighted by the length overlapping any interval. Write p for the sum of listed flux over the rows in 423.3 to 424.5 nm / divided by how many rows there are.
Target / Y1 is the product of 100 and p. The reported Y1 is 1597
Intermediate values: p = 16.0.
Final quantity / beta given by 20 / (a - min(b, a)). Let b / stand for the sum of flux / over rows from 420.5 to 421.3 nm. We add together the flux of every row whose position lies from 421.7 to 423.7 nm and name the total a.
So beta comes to 0.44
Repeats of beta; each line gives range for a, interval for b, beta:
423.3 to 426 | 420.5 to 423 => 1.20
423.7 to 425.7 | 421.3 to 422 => 0.42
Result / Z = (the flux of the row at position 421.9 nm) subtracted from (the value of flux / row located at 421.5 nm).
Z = -0.8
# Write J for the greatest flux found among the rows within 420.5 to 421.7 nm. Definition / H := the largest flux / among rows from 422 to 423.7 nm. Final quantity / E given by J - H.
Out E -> -0.2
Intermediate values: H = 16.4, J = 16.2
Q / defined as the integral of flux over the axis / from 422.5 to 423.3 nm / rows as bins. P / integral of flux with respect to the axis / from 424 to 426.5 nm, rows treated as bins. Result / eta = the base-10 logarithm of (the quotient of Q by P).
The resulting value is -0.52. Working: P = 39.4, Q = 12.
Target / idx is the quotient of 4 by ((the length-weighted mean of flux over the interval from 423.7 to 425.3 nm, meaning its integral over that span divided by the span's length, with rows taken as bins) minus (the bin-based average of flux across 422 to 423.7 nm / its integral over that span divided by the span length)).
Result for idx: 8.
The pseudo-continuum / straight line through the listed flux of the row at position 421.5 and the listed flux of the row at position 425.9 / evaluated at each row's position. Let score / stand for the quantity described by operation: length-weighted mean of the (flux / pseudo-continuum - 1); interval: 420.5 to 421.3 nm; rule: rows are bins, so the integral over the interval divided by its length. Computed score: 0.033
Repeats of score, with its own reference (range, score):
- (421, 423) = 0.000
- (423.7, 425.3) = 0.043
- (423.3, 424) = 0.030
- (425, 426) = 0.016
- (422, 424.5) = 0.018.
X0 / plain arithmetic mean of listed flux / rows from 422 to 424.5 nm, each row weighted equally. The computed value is 15.63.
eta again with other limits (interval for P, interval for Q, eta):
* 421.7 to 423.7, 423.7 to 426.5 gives 0.15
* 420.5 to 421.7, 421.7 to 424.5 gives 0.36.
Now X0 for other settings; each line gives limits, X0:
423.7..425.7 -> 15.86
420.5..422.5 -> 16.00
